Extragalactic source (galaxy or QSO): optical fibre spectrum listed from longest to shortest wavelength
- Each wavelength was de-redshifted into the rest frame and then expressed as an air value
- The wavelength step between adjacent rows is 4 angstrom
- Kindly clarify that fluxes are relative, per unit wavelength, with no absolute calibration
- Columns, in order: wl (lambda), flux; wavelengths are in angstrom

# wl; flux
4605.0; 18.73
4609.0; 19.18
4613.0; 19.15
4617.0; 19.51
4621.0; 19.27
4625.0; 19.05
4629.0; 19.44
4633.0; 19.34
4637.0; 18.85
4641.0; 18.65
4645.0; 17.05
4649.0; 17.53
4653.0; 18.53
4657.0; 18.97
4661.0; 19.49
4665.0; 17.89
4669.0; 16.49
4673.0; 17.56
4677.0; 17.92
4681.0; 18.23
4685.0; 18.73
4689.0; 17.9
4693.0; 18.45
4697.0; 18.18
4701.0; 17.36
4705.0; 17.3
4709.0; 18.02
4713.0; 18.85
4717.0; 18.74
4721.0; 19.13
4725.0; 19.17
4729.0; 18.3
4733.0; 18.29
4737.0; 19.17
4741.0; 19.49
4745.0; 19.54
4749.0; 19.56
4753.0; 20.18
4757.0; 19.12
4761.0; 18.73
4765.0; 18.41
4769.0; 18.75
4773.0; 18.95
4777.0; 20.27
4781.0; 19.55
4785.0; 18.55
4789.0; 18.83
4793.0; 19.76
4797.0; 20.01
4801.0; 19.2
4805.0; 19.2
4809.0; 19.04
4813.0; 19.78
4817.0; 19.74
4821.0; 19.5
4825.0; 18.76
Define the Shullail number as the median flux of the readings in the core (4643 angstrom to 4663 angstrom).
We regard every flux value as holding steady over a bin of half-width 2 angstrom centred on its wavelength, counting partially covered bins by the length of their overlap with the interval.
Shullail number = 18.5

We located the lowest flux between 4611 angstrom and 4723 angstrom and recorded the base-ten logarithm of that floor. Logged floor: 1.22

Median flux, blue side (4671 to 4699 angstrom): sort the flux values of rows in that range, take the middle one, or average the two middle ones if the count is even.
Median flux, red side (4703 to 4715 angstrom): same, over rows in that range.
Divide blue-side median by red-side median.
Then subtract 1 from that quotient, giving 0.009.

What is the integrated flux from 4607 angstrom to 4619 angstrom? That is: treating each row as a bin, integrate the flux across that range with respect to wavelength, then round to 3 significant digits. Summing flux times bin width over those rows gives 231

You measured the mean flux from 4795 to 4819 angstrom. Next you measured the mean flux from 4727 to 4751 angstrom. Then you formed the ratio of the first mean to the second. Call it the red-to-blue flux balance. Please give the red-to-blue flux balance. 1.02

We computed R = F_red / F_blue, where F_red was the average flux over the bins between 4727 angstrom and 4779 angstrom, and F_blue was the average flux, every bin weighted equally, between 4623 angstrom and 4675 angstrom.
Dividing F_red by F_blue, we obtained 1.04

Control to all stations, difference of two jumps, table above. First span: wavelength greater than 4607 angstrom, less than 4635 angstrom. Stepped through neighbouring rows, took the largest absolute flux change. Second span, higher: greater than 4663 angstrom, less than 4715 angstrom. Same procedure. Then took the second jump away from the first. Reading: -1.0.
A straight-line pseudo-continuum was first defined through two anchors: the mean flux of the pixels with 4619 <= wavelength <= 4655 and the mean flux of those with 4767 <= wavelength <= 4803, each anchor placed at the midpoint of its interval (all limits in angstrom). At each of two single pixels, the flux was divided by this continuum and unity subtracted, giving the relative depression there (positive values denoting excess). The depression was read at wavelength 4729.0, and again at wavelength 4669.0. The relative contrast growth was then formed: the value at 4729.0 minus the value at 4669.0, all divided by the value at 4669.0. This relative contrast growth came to -0.7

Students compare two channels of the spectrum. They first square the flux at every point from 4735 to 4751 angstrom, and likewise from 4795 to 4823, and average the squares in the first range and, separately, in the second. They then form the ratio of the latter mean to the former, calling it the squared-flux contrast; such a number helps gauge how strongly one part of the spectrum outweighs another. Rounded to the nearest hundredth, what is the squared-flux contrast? 1.01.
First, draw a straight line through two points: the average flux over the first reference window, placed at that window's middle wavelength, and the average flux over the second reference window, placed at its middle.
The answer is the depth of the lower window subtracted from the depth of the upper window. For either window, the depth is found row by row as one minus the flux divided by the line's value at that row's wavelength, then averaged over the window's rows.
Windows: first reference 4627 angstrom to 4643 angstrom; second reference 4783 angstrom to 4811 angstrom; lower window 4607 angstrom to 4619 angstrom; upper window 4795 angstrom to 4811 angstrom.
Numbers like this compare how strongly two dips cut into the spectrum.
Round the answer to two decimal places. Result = 0.01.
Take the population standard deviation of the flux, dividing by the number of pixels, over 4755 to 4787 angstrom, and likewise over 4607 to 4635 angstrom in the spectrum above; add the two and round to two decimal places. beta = 0.72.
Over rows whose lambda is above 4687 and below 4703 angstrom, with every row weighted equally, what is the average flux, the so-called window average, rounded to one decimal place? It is 18.0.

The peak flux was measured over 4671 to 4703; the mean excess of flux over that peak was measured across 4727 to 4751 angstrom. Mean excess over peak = 0.33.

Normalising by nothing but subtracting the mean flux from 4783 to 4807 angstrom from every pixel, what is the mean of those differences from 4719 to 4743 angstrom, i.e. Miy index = -0.3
